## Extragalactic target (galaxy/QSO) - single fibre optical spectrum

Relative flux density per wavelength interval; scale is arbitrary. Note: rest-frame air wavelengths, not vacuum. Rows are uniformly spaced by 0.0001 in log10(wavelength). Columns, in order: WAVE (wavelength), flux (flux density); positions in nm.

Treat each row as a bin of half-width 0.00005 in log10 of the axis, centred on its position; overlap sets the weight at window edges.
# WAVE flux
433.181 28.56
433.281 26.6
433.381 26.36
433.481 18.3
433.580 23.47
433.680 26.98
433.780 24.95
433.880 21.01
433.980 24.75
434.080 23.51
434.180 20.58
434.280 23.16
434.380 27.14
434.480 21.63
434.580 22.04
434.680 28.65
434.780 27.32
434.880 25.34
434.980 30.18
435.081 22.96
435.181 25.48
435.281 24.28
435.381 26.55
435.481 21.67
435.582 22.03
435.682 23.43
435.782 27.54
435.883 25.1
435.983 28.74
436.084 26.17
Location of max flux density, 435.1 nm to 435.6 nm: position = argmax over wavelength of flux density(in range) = 435.381 nm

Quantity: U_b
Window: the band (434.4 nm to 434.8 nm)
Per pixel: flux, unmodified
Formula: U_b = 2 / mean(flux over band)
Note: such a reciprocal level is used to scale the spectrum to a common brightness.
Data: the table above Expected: 0.0803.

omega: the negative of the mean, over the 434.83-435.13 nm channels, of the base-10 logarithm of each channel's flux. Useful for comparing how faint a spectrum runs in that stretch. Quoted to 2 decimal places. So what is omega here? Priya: -1.41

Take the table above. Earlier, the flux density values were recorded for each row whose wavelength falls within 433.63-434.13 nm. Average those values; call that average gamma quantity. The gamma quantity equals 24.2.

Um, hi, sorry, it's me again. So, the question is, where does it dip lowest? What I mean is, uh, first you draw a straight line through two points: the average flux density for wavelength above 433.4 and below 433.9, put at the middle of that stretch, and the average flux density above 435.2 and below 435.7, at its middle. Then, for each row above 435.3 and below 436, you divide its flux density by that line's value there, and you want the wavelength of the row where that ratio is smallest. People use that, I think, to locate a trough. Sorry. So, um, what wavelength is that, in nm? 435.481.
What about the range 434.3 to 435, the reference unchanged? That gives 434.480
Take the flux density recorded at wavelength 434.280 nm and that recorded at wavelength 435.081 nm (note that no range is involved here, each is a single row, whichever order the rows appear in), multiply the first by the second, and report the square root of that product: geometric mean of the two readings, 23.1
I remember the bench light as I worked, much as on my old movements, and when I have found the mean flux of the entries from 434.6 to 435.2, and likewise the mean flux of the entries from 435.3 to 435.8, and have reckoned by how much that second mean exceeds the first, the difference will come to -2.4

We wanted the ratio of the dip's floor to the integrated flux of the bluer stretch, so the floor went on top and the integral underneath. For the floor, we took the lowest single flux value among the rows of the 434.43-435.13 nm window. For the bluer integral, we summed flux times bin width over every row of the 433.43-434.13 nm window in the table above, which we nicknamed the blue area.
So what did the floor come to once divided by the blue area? 1.3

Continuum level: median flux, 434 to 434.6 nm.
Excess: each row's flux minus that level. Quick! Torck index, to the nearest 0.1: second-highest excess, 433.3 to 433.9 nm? 3.8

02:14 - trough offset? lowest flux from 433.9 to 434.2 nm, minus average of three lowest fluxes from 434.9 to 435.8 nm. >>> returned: -2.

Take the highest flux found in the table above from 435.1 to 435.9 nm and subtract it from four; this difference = -23.5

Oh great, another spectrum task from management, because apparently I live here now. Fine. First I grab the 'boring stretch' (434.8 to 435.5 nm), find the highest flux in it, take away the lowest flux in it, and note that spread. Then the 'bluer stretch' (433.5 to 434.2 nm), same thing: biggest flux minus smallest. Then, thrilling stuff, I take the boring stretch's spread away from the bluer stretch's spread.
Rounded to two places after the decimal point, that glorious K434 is -2.11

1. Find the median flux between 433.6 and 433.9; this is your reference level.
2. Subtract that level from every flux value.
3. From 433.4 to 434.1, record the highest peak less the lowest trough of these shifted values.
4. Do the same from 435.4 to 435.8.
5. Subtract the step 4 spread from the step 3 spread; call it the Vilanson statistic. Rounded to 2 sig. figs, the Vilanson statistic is 2.8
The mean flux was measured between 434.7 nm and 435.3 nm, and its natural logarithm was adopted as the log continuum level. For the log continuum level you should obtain 3.26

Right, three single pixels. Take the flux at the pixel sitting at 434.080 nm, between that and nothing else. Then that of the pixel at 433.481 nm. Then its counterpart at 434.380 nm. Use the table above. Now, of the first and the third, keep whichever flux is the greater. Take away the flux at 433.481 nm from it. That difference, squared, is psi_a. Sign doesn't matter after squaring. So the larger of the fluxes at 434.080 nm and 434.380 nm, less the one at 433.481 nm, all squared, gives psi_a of 78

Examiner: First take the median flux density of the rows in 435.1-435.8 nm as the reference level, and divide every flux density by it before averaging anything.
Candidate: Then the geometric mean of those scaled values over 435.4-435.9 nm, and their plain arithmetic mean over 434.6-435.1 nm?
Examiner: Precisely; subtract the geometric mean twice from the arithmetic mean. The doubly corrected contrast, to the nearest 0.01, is -0.86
